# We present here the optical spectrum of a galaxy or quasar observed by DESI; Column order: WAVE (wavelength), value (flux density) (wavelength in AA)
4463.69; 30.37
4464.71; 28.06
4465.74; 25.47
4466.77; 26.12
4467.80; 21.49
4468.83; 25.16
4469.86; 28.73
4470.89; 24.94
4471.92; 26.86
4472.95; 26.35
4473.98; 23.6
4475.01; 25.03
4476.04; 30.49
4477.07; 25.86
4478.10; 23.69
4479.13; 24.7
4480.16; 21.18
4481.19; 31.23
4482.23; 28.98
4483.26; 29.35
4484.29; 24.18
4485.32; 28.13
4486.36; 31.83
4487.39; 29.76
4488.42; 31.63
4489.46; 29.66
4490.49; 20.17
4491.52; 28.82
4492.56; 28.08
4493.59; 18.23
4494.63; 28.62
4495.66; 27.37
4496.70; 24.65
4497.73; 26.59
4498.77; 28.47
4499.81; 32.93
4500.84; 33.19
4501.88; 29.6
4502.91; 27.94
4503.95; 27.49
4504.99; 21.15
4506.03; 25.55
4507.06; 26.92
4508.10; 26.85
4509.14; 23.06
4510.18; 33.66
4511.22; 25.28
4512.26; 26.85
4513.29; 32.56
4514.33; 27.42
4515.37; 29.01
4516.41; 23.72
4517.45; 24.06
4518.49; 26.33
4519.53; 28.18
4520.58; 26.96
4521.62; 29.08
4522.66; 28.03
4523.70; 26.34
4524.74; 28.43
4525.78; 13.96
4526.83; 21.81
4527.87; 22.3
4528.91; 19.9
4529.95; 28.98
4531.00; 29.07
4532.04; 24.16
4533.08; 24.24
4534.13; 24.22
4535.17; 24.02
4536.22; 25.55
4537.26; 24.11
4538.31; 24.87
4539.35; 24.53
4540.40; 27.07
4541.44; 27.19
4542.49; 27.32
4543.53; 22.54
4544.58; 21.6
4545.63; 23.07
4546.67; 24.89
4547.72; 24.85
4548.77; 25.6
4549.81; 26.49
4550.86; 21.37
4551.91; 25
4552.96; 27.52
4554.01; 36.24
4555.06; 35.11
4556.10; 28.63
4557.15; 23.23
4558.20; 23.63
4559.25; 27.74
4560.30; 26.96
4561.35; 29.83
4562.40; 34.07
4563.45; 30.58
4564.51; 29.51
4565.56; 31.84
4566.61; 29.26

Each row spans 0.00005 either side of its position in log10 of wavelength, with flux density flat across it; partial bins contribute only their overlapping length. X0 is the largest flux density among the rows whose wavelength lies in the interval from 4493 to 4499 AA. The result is 28.62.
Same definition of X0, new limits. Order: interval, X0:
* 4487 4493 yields 31.63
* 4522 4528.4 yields 28.43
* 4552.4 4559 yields 36.24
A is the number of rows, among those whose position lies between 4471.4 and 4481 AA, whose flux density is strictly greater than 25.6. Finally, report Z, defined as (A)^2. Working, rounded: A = 4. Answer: 16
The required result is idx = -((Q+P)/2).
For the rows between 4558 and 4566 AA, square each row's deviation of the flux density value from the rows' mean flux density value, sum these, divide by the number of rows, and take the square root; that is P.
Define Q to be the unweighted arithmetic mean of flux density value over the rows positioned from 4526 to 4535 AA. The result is -13.7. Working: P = 3.0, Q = 24.3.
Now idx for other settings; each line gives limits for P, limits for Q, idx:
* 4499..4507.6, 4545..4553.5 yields -14.3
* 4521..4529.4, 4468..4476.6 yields -15.6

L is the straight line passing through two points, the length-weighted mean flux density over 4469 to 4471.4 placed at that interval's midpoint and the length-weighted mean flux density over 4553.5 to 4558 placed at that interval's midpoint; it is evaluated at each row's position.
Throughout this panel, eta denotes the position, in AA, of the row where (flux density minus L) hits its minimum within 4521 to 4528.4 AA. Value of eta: 4525.78 AA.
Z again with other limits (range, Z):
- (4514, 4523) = 49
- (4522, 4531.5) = 25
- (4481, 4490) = 64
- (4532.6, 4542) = 4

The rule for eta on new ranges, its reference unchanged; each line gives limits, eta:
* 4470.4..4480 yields 4478.10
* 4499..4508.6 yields 4504.99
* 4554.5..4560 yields 4557.15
